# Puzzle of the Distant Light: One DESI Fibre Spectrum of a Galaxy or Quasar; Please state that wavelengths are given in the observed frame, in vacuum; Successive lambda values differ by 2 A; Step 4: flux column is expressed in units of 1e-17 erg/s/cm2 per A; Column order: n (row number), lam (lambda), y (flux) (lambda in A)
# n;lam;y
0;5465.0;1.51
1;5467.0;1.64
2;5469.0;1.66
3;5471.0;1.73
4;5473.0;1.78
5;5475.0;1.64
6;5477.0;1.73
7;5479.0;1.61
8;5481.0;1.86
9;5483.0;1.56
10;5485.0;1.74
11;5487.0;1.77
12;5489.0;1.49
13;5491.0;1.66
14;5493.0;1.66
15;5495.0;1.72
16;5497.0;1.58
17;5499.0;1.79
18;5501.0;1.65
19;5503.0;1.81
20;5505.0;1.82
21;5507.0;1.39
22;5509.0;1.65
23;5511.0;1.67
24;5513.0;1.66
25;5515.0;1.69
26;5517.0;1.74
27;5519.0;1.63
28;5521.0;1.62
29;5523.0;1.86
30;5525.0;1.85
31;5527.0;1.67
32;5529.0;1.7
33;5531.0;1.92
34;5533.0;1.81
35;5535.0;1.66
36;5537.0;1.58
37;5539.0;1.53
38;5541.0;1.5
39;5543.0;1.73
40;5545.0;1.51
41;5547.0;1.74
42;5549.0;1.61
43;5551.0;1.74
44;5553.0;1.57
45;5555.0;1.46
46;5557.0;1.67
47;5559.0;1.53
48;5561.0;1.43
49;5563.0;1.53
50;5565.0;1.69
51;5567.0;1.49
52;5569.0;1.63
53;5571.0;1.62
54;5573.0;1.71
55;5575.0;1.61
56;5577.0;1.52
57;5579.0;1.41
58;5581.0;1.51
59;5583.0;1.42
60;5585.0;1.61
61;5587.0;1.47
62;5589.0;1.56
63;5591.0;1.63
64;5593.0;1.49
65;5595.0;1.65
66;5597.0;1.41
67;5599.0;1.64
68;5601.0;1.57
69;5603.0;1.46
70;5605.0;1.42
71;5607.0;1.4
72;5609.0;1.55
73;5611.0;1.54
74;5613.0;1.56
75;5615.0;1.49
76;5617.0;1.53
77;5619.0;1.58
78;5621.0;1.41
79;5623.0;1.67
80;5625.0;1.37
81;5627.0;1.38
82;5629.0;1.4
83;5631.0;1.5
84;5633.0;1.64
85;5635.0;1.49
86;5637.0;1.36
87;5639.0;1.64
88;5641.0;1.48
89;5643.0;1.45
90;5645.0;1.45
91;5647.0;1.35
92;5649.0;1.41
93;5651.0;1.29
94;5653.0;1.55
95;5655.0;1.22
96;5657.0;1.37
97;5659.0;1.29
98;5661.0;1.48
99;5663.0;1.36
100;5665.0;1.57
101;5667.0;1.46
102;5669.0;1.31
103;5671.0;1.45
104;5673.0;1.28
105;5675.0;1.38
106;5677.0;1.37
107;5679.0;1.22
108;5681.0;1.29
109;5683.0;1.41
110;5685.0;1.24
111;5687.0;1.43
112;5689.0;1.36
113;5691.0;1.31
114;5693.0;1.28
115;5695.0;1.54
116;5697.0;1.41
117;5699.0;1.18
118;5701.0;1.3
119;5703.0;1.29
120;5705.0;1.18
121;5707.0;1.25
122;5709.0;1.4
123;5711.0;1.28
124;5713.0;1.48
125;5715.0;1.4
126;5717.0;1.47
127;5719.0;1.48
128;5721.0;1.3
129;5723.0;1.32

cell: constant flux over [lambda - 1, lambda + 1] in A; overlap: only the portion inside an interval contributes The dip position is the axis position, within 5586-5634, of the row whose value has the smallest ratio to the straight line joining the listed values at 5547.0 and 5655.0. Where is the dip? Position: 5597.0 A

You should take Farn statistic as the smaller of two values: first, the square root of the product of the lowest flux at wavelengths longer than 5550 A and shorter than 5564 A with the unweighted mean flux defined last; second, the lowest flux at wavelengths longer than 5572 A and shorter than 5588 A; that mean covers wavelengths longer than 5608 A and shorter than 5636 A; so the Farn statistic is 1.41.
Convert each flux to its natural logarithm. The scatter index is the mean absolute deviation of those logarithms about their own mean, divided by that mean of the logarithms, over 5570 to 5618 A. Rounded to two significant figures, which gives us 0.11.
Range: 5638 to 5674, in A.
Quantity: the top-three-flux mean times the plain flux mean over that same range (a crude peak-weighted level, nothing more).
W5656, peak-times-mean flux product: 2.2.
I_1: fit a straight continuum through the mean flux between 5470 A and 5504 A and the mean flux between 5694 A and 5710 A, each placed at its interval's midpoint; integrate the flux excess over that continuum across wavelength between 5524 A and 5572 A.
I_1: 2.2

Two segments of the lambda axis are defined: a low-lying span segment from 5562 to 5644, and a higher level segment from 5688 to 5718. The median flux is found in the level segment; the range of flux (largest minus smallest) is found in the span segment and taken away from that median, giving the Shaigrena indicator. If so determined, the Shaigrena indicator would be 0.96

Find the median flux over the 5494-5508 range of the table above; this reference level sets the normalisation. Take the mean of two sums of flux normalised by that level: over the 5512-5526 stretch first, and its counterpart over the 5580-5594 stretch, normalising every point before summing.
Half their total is 6.6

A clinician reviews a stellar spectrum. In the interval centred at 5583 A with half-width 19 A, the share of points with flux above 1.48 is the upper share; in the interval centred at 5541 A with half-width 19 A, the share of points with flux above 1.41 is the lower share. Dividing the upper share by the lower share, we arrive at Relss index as 0.79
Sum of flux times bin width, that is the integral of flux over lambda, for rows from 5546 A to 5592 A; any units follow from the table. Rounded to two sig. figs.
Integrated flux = 72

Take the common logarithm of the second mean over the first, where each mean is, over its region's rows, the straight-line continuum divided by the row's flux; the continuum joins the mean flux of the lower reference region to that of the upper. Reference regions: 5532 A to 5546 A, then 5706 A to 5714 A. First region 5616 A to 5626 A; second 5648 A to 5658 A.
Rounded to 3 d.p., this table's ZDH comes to 0.029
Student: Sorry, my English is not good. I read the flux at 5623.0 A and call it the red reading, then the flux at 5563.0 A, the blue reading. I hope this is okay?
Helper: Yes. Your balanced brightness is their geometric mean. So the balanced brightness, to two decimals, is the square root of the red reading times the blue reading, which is 1.60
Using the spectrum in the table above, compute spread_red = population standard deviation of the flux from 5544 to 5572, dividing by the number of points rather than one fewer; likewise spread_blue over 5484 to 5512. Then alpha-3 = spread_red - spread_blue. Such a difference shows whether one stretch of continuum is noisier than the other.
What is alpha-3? -0.021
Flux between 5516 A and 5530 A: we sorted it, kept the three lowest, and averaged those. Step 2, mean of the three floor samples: 1.64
